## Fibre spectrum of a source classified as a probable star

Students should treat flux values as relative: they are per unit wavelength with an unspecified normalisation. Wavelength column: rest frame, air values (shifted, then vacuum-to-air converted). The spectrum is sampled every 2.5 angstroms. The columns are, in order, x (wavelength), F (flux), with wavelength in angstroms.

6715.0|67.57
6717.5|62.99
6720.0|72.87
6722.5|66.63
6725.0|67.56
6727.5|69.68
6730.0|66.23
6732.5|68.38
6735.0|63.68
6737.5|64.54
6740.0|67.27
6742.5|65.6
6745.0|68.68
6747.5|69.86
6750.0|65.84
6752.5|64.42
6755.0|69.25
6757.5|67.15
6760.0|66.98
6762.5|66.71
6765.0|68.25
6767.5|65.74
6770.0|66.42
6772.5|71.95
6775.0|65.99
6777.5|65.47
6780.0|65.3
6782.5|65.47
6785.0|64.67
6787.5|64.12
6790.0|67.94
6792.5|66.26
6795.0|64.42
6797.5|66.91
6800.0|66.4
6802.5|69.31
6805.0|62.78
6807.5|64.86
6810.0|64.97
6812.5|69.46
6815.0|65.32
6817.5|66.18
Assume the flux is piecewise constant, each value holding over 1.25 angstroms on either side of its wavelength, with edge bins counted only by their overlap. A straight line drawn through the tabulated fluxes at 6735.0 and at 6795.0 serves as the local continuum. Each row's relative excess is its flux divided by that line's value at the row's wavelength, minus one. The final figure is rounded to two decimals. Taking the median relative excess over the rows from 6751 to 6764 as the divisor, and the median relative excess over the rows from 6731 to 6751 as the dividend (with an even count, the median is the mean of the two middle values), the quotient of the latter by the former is 0.92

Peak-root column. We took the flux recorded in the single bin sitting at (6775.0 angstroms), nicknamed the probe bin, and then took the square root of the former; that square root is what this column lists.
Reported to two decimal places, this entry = 8.12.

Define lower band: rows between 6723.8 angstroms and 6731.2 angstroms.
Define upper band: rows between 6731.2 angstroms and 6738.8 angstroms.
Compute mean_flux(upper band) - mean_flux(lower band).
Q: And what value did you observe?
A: -2.3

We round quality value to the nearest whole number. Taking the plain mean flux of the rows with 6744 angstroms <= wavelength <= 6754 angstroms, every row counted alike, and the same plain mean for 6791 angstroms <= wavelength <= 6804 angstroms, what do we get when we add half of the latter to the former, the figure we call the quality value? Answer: 101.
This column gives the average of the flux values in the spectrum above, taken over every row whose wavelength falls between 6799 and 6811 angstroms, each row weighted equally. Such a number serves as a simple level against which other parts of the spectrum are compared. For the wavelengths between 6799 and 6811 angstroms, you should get 65.7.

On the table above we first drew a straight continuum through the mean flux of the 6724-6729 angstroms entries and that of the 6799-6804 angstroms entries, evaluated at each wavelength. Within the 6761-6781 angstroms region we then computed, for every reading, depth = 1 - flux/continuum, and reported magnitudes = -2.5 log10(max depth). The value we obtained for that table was 3.5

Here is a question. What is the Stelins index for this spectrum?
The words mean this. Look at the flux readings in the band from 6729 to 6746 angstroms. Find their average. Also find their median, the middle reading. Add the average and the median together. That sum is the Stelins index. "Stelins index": 133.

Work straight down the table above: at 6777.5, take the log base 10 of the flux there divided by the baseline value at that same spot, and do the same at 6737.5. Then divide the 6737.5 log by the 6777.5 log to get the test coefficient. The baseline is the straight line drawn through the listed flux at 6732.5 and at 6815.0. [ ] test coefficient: 2.9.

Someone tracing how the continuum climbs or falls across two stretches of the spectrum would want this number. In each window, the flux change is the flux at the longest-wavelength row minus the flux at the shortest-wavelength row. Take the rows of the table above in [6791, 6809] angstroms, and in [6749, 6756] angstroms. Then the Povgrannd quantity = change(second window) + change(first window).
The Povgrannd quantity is 2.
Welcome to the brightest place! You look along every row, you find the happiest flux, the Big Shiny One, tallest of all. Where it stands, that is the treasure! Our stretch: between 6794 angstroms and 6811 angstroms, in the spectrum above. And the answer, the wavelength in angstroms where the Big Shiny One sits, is 6802.5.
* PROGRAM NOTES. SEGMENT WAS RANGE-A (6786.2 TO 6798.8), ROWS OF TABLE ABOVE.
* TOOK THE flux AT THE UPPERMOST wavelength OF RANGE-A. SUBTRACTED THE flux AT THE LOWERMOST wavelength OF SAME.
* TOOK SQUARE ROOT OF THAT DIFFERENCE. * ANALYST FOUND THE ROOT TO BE 1.67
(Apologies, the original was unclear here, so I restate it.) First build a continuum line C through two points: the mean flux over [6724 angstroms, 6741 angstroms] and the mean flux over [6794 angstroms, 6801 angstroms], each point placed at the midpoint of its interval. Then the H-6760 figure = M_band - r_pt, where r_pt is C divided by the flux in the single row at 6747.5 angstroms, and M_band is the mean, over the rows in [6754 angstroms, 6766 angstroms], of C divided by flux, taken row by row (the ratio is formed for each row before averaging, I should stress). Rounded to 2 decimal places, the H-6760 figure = 0.03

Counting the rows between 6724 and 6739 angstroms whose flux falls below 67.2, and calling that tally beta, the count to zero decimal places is 3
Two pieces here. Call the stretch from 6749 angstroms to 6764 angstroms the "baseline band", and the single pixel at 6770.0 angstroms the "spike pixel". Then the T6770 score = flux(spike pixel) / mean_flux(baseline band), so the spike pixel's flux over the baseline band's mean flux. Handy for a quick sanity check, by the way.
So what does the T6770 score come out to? 0.995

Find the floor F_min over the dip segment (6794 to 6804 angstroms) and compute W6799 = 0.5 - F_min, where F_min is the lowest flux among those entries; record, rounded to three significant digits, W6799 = -63.9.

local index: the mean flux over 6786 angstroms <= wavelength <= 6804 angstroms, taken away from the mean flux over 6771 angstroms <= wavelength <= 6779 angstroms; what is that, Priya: 1.3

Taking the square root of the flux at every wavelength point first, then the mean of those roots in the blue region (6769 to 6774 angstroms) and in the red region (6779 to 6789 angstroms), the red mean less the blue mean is -0.26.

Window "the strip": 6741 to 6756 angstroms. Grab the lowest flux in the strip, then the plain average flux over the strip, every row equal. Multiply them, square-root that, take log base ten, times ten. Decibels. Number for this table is 18.2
